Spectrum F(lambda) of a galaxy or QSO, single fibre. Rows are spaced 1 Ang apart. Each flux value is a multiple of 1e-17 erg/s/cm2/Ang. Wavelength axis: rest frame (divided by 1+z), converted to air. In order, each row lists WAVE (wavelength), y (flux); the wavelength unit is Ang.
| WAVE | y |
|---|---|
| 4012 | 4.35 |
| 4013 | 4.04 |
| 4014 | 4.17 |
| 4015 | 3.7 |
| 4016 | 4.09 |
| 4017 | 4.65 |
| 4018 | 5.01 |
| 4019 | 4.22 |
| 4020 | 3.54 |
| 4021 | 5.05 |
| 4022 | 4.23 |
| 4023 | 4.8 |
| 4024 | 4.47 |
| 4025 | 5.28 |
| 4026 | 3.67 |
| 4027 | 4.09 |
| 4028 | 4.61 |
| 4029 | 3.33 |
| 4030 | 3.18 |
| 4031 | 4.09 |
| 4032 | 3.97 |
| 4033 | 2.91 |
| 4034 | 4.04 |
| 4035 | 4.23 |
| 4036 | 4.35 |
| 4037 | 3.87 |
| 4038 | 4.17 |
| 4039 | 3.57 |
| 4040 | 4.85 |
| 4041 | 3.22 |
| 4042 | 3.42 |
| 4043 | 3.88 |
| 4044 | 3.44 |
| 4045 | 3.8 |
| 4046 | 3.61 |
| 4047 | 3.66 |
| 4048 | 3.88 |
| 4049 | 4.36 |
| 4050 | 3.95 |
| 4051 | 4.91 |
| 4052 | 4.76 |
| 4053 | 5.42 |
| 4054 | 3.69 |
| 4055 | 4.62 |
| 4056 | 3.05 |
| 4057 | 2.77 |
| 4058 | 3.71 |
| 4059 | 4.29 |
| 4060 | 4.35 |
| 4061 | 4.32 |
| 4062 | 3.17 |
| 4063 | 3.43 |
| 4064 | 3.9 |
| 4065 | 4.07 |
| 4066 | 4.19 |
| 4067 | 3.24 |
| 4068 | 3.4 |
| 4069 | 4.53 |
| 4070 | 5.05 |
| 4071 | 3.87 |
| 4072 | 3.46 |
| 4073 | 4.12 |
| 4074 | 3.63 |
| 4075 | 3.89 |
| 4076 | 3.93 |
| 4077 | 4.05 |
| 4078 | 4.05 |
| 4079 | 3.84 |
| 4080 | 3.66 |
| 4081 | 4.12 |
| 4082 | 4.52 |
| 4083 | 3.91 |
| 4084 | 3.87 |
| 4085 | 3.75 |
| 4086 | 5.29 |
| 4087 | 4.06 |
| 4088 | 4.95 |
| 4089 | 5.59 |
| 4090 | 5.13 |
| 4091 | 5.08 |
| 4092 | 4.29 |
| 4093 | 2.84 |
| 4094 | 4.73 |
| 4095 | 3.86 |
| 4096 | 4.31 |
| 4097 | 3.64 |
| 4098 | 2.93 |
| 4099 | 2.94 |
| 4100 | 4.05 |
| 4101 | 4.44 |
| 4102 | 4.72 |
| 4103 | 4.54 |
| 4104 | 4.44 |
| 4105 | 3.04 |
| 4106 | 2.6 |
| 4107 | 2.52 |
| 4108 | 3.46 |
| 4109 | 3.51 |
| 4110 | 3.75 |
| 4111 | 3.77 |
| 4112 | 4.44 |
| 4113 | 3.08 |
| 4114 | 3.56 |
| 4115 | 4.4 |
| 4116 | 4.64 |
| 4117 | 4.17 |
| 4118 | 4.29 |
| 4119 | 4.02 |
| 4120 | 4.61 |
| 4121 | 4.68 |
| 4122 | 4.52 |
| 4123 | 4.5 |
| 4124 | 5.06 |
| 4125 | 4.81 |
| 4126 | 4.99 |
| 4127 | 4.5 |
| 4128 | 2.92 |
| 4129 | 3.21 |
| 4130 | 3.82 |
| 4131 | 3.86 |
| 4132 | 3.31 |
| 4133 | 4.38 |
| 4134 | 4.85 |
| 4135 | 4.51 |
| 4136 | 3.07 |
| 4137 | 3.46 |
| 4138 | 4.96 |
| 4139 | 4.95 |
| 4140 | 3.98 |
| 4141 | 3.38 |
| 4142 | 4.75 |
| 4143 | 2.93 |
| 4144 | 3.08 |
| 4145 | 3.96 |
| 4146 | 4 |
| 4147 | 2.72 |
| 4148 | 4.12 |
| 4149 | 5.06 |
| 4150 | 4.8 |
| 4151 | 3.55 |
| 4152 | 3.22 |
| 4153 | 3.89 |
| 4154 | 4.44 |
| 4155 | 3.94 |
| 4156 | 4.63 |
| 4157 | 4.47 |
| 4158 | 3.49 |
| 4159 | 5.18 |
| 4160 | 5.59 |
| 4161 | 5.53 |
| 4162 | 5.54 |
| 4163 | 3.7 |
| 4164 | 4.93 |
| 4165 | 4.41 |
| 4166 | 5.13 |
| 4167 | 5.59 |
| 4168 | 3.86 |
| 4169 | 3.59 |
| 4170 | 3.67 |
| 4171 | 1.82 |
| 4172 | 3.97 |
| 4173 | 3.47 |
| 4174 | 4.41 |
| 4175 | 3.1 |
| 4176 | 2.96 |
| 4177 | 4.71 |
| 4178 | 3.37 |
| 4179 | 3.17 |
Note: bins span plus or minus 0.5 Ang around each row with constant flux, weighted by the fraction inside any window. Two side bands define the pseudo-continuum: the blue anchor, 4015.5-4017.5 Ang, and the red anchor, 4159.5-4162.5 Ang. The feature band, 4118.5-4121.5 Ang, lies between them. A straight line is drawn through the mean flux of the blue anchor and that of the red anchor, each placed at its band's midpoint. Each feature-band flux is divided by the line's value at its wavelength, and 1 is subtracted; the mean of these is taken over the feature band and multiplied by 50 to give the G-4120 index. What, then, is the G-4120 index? -7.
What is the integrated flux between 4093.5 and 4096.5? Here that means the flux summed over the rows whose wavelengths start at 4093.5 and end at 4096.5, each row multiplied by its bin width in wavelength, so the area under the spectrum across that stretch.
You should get 12.9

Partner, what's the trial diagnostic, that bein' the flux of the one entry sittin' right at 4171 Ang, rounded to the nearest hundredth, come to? 1.82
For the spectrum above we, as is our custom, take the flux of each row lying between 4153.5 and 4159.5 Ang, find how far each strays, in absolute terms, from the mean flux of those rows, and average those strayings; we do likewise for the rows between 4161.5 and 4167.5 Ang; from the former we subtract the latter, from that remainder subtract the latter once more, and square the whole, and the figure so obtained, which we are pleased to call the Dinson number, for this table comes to 0.46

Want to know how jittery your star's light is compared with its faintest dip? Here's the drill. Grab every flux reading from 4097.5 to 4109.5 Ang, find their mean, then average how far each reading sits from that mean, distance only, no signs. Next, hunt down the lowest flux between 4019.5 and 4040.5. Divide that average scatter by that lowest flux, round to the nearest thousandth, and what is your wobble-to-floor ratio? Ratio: 0.240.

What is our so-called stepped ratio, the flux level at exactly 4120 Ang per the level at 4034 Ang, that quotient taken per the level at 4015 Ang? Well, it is 0.31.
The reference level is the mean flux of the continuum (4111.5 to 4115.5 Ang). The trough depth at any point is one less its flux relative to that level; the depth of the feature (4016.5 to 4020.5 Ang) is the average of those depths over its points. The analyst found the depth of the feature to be -0.13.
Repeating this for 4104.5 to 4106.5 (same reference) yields 0.27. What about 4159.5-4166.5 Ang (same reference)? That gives -0.29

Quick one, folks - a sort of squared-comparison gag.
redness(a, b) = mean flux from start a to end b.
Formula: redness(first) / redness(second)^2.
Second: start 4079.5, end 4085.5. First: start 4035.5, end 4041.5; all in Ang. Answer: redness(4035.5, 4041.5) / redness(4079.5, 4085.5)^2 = 0.254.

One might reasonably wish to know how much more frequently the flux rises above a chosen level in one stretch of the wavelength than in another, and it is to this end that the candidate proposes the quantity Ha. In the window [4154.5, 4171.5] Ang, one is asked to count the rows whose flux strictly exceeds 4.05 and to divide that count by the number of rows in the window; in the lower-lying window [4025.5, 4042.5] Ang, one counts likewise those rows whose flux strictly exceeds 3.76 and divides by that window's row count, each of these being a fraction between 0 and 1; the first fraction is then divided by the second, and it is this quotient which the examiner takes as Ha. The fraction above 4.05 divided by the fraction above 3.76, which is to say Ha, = 1.00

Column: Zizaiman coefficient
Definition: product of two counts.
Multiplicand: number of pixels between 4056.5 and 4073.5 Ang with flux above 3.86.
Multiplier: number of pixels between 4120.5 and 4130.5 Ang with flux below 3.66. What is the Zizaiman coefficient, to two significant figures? 20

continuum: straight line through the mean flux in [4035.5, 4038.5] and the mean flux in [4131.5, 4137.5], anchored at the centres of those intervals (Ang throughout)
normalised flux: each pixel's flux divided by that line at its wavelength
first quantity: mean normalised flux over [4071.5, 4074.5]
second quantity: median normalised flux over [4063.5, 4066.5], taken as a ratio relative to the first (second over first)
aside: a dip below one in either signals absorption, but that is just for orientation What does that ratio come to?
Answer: 1.08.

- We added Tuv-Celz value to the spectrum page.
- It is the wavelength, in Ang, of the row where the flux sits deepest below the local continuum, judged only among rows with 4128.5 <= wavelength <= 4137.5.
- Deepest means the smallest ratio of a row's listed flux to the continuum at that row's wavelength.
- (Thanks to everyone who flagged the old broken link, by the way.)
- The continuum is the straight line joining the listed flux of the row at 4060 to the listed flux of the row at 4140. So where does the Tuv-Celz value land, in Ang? 4136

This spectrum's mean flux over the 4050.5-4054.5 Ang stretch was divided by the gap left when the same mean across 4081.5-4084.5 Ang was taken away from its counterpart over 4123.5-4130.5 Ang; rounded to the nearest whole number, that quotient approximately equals 54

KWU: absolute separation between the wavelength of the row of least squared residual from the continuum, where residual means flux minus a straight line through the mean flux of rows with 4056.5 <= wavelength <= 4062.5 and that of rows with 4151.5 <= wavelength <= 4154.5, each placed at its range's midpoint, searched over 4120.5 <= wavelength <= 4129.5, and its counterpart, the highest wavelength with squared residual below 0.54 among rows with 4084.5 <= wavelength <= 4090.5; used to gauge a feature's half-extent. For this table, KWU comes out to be 42 Ang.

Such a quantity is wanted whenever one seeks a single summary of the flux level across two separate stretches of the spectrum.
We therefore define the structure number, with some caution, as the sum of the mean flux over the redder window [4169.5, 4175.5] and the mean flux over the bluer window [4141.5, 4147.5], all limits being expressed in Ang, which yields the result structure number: 7.0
